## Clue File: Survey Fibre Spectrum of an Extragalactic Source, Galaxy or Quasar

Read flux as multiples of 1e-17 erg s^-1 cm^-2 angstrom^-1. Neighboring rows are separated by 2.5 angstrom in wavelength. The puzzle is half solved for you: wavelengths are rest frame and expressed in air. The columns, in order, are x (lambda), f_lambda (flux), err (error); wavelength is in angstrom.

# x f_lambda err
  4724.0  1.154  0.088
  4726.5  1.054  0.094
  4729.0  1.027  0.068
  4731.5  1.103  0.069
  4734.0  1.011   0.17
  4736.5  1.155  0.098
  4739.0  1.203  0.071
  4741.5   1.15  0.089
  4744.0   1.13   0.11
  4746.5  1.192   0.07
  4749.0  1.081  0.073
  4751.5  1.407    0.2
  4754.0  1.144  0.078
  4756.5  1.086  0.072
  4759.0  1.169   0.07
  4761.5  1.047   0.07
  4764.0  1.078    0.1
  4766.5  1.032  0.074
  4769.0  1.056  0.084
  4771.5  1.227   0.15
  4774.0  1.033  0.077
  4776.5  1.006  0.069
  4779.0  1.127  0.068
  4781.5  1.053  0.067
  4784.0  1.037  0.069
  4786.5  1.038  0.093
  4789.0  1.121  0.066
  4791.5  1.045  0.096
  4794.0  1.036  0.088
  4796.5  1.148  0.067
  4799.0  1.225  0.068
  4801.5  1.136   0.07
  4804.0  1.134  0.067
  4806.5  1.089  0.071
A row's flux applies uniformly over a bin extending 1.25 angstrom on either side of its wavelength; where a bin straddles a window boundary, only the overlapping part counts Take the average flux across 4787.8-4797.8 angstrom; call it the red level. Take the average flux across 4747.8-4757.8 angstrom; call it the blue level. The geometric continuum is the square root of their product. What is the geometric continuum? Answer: 1.13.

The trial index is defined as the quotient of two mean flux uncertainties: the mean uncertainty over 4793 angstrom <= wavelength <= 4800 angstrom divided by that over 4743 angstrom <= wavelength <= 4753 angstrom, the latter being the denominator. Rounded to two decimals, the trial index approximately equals 0.66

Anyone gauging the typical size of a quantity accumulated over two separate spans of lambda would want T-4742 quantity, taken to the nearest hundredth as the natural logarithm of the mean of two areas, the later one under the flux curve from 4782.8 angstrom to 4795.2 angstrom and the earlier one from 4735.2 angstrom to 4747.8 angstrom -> 2.63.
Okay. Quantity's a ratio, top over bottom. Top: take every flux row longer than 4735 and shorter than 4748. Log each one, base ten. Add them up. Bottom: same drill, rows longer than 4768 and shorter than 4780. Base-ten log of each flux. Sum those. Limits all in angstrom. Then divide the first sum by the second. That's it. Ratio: 1.84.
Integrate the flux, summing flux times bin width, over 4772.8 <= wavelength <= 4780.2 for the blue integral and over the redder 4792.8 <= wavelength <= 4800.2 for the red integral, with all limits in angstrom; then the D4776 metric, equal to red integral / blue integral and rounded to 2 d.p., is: 1.08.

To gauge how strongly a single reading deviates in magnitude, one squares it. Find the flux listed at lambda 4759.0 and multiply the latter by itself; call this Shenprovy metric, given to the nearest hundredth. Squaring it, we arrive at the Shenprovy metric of 1.37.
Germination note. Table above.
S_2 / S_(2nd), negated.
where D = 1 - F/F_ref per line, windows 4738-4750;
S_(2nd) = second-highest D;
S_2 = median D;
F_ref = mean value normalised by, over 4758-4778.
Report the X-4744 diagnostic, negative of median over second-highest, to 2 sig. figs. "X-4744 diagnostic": -1.4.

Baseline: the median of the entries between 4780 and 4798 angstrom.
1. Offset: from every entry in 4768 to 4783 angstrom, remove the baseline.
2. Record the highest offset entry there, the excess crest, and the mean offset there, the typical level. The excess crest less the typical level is 0.14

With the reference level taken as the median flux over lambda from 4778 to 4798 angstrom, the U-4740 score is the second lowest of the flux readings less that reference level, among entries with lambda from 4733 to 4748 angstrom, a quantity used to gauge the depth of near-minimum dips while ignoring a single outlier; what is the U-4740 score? 0.081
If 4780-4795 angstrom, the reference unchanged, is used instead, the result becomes -0.012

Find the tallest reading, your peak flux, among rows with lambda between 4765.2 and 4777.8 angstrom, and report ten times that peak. 12.3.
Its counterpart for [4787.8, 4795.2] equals 11.2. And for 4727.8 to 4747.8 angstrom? 12.0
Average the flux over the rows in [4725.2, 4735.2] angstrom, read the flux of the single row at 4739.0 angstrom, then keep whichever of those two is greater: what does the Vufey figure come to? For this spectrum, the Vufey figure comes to 1.20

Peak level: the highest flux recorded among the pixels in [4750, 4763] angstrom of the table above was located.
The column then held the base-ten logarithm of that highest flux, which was 0.15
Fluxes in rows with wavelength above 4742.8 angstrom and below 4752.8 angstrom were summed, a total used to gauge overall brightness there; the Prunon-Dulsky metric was 4.81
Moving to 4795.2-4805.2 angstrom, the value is 4.64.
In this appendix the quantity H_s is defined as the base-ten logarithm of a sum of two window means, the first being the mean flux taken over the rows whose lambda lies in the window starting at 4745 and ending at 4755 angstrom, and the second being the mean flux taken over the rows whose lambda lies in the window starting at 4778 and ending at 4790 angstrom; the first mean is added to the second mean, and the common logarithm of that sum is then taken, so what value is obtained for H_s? 0.358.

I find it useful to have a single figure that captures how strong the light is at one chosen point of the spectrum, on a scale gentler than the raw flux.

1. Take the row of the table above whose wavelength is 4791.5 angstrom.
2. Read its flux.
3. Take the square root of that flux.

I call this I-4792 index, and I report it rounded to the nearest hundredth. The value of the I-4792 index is 1.02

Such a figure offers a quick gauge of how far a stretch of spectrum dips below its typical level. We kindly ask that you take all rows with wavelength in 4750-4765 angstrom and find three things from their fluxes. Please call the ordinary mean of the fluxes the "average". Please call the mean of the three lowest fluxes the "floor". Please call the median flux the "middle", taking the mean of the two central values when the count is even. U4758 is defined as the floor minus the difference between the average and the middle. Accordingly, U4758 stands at 1.03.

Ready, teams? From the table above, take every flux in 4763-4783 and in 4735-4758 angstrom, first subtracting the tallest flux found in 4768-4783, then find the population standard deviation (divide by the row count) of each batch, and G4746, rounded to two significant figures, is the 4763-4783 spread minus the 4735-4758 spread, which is -0.025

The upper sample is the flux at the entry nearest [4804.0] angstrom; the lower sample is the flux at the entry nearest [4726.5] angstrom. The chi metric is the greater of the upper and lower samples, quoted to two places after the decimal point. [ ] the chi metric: 1.13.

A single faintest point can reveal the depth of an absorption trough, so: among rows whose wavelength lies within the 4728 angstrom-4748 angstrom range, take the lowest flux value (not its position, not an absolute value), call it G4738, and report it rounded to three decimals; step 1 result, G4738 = 1.011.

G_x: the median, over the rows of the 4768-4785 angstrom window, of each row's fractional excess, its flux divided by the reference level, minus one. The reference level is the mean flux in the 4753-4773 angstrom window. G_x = -0.05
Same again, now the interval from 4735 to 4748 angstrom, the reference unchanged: 0.05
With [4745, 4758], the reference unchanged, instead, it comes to 0.04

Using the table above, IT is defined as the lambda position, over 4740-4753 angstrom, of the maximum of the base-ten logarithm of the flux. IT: 4751.5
